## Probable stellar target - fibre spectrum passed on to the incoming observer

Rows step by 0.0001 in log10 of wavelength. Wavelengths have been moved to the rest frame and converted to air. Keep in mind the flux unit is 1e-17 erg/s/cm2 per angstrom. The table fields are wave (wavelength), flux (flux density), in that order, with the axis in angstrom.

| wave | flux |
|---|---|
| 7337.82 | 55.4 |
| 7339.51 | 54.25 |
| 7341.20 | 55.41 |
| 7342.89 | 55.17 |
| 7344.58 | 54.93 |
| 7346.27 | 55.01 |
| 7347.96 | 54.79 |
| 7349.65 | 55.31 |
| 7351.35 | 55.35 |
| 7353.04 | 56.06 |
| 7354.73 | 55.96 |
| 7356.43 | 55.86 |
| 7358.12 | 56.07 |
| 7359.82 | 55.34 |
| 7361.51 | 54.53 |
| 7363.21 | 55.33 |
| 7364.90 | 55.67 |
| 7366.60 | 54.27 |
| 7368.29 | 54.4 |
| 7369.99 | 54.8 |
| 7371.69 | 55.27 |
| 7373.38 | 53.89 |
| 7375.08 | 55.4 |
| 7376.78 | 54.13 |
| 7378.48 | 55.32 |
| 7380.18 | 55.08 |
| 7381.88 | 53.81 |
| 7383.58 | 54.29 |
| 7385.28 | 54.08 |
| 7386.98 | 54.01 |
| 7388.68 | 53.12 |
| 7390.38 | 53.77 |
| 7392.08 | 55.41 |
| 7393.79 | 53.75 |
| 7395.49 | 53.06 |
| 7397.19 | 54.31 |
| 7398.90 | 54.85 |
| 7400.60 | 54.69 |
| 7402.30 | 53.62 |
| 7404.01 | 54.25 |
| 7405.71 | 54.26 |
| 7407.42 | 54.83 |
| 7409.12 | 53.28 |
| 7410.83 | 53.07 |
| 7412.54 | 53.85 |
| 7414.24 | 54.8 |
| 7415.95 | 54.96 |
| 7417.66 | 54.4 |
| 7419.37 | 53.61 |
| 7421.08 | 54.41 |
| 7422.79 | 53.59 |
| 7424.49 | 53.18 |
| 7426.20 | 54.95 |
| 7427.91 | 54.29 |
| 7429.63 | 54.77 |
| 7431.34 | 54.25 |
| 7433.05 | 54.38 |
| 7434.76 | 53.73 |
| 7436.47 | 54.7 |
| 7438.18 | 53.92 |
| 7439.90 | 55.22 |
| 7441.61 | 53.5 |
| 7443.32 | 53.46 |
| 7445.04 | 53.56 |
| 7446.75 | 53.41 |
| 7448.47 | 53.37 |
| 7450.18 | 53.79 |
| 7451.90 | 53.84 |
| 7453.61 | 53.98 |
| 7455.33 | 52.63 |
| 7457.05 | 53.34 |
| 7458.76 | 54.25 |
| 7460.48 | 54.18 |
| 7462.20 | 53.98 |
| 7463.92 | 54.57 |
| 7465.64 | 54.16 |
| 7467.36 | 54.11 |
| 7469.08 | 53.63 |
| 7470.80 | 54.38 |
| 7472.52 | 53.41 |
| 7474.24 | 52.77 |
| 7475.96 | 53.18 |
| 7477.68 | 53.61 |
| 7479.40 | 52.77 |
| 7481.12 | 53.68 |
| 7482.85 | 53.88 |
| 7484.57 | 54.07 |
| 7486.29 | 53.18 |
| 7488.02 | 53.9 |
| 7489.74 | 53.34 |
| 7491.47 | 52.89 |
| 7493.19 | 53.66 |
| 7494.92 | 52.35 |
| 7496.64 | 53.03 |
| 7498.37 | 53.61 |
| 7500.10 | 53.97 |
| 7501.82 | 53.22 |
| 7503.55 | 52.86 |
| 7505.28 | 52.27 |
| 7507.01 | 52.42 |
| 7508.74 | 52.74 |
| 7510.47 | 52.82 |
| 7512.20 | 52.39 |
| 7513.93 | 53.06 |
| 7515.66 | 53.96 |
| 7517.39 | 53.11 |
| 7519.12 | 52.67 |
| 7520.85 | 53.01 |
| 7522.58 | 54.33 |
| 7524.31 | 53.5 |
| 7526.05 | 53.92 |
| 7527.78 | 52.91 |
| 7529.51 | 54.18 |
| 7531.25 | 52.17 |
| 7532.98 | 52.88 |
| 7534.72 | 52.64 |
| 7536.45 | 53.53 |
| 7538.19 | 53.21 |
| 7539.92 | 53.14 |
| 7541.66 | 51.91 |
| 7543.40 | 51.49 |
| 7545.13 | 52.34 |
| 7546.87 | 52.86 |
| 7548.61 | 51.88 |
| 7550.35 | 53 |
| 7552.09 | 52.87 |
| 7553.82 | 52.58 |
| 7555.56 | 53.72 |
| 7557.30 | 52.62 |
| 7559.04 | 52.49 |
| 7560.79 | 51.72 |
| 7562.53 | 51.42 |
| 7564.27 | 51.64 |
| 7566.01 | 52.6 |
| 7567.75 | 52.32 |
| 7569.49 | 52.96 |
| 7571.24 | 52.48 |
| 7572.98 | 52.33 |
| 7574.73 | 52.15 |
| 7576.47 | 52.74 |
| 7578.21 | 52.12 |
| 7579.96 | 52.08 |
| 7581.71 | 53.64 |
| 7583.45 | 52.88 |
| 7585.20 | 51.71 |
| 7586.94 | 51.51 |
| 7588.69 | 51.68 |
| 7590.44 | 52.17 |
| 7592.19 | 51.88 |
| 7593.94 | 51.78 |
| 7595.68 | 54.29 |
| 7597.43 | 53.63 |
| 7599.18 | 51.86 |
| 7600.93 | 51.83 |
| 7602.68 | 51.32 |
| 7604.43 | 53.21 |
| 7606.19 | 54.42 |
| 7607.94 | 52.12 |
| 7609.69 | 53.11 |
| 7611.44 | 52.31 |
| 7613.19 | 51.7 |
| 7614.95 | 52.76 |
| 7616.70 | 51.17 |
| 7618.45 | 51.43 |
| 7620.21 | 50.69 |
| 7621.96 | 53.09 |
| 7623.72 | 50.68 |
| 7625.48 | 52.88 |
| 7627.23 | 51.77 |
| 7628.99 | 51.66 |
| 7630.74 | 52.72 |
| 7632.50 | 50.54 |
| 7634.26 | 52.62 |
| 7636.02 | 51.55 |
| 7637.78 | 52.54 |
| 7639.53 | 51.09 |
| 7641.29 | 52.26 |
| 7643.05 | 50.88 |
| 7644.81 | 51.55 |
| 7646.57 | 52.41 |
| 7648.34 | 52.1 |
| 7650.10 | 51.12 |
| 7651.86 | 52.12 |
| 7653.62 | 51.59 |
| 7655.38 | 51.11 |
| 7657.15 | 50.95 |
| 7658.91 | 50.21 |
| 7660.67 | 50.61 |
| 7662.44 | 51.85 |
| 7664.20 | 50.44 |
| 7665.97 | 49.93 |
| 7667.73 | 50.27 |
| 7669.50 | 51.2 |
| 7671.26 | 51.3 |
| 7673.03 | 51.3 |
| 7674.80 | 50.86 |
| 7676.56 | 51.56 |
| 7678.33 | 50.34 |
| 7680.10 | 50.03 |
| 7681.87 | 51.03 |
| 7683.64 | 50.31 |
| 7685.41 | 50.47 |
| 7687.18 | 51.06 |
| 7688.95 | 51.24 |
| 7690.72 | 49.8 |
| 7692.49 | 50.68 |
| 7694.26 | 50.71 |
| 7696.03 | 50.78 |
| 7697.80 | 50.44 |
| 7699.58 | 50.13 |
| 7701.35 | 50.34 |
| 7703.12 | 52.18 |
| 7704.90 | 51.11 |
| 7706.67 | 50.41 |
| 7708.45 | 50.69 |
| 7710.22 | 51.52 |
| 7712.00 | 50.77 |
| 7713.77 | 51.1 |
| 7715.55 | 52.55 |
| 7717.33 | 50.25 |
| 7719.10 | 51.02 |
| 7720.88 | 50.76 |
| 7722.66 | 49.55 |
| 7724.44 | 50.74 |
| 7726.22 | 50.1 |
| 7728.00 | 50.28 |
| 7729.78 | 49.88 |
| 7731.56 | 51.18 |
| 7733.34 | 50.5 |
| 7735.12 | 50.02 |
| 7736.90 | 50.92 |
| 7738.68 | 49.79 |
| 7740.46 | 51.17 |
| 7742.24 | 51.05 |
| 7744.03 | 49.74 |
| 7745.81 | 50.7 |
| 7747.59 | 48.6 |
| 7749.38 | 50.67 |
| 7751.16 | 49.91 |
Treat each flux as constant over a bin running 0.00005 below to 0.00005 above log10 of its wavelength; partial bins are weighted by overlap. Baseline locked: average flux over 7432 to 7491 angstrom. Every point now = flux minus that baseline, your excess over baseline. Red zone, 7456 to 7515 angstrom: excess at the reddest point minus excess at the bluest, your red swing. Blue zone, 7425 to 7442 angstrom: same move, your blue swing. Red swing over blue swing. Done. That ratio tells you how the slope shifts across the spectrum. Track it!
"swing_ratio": 0.2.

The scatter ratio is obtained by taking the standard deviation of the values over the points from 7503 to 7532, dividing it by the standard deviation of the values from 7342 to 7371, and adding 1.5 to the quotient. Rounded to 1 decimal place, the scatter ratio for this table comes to 2.7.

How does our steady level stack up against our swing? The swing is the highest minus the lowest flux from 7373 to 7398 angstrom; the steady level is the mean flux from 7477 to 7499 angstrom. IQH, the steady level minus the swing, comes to 51.03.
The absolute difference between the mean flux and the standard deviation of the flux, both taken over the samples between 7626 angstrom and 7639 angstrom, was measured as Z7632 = 51.2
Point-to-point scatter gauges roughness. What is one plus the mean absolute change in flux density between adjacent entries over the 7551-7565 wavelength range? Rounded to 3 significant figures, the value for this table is 1.56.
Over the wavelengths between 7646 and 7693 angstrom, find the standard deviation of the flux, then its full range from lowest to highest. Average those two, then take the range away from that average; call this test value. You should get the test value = -0.96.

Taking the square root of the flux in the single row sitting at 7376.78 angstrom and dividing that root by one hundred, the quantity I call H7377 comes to 0.0736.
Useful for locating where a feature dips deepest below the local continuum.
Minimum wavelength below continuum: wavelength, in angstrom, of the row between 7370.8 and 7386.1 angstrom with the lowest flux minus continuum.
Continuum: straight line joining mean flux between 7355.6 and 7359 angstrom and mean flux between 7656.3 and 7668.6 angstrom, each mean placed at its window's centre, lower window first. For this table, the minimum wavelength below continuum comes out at 7373.38 angstrom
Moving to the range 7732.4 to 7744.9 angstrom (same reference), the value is 7738.68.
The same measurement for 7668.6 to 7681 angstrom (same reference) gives 7680.10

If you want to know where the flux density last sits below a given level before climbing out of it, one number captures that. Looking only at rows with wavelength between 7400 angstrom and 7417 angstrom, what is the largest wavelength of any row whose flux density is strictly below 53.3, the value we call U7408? 7410.83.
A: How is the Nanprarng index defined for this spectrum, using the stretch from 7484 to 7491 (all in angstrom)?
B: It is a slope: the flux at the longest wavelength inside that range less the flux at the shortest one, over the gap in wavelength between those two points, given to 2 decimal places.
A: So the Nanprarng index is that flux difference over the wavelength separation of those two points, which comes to -0.14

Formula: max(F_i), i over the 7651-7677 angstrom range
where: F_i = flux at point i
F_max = 52.12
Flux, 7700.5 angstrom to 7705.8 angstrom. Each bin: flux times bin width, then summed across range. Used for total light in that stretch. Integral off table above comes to 272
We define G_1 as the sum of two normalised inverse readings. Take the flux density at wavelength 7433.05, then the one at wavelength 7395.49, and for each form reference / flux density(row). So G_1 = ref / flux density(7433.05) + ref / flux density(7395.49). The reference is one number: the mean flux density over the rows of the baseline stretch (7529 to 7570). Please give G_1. 1.958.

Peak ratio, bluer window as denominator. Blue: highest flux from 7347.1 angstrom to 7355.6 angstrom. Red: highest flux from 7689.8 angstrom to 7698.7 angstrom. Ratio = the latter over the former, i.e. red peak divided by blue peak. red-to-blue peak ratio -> 0.906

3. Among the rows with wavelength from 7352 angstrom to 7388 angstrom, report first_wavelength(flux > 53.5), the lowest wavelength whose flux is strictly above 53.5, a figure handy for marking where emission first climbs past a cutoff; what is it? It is 7353.04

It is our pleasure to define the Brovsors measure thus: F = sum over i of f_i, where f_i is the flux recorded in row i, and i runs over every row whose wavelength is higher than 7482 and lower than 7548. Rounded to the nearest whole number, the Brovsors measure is 2017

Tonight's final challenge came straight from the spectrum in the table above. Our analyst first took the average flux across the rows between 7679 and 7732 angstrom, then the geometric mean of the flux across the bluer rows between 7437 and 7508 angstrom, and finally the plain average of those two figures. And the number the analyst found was 52.1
